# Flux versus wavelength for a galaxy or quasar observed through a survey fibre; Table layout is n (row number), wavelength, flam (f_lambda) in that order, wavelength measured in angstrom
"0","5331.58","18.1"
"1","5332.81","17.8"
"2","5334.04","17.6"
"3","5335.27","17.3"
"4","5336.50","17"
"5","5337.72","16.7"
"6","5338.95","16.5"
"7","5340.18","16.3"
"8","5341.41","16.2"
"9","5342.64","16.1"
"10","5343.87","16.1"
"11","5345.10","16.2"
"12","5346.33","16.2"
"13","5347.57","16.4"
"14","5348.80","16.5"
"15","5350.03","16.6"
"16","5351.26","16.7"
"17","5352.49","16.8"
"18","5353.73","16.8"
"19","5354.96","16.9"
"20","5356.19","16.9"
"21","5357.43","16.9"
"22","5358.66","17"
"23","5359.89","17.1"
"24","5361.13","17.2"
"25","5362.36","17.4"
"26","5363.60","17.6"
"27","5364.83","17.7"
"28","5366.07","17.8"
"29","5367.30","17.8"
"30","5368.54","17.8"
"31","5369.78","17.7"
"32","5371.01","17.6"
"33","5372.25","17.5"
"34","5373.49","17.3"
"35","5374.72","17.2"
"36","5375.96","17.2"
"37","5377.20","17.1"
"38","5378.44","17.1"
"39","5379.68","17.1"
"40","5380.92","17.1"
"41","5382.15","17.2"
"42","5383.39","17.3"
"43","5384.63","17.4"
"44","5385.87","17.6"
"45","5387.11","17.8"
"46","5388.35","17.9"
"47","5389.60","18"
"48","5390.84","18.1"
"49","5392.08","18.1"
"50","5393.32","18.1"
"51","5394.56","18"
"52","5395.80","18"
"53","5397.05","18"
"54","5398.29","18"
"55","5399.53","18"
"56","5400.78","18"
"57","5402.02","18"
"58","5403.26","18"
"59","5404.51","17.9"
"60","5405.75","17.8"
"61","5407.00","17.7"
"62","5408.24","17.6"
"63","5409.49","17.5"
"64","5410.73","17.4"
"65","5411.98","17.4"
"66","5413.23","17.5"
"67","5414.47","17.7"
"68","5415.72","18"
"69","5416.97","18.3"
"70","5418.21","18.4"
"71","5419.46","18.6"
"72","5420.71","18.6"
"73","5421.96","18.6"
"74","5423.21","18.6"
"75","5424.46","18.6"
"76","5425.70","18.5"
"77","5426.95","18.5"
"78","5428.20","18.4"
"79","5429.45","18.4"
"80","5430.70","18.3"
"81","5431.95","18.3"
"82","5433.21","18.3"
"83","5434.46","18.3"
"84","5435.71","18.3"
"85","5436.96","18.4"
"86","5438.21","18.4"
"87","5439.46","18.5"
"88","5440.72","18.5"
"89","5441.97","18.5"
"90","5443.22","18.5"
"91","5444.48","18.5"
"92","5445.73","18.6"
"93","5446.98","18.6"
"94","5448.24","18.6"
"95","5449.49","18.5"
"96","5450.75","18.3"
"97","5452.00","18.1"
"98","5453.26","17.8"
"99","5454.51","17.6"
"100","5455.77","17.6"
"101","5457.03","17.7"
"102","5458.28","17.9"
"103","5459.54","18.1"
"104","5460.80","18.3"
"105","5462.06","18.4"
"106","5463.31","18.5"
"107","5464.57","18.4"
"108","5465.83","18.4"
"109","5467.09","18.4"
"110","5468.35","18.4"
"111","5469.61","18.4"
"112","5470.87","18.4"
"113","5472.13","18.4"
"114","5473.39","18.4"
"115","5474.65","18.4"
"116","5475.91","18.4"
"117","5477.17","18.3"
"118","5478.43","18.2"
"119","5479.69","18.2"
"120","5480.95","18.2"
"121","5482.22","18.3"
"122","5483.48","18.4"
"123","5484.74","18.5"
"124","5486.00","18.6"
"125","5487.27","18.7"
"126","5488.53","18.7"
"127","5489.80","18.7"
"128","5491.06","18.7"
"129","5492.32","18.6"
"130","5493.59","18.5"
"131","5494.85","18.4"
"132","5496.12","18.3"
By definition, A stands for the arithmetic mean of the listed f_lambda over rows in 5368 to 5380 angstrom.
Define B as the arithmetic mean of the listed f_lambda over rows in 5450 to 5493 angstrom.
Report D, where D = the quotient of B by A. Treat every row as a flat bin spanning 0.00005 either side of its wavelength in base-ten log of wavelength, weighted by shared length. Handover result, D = 1.05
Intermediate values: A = 17.4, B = 18.3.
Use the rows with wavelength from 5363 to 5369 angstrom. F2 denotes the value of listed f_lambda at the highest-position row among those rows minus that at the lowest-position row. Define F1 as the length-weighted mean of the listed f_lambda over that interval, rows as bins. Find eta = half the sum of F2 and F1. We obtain 8.97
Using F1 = 17.7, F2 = 0.20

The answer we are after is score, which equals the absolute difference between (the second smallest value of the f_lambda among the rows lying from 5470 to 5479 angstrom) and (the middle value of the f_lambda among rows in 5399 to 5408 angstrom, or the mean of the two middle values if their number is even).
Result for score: 0.3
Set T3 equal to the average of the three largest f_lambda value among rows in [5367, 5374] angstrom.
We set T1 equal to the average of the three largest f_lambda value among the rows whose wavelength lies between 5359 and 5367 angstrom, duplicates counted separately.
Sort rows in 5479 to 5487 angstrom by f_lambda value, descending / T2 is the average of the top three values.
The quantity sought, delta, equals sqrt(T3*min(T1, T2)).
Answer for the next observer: 17.7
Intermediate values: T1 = 17.7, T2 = 18.5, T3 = 17.8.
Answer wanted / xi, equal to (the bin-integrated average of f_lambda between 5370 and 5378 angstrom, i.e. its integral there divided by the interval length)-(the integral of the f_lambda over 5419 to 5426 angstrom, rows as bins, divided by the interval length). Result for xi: -1.3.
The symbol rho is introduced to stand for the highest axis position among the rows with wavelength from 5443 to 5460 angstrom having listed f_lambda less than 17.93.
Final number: 5458.28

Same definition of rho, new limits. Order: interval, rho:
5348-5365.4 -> 5364.83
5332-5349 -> 5348.80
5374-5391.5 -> 5388.35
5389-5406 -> 5405.75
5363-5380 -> 5379.68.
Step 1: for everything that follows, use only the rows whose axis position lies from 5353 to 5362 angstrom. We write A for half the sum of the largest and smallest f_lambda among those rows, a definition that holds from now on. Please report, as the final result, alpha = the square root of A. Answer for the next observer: 4.12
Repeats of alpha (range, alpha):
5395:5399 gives 4.24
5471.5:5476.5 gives 4.29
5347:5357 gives 4.08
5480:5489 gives 4.30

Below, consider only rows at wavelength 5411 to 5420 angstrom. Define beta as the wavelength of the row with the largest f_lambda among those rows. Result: 5419.46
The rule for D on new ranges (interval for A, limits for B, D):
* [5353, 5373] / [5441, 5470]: 1.05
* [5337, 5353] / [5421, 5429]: 1.13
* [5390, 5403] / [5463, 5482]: 1.02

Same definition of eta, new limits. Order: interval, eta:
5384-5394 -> 9.29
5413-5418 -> 9.39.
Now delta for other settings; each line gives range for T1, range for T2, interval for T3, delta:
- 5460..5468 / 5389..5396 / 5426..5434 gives 18.3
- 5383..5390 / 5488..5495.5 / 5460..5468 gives 18.2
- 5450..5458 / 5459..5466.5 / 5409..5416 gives 17.9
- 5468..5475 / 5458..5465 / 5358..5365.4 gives 18.0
